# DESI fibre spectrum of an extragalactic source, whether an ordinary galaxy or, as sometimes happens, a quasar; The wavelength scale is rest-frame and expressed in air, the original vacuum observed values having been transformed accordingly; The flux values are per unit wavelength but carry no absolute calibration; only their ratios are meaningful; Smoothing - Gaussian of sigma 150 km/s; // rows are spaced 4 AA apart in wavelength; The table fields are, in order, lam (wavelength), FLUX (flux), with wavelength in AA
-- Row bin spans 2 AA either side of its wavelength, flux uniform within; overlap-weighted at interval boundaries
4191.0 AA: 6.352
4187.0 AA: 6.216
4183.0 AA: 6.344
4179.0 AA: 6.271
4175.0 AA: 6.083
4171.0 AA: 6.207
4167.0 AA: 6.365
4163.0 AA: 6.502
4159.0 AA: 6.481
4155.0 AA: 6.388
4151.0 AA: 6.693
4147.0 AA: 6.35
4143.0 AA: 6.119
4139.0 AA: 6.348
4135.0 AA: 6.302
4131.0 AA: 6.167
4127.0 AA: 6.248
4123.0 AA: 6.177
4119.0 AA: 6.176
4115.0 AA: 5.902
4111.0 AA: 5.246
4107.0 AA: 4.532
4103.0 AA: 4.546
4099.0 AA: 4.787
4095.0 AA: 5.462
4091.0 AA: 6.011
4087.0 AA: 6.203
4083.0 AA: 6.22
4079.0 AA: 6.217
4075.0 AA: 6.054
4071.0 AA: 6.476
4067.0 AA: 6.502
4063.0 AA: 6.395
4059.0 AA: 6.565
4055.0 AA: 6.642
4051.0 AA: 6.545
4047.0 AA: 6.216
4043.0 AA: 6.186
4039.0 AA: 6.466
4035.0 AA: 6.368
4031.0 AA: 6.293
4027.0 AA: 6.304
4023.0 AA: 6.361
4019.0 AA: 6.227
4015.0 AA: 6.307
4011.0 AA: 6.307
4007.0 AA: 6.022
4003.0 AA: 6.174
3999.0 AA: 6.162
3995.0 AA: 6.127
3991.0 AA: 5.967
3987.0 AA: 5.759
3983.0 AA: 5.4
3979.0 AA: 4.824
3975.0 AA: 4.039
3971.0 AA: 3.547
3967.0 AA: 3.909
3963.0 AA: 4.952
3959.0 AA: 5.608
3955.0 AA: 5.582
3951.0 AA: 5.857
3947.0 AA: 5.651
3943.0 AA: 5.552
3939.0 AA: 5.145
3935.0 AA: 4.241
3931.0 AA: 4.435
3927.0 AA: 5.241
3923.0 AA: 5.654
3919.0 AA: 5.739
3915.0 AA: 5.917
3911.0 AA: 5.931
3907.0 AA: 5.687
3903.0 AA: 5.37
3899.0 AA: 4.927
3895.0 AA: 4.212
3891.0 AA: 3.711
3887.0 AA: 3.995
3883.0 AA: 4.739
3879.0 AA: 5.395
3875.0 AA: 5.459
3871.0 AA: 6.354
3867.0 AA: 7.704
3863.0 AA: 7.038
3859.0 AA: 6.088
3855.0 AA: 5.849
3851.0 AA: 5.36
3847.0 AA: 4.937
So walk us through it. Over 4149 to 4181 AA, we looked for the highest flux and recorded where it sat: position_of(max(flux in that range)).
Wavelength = 4151.0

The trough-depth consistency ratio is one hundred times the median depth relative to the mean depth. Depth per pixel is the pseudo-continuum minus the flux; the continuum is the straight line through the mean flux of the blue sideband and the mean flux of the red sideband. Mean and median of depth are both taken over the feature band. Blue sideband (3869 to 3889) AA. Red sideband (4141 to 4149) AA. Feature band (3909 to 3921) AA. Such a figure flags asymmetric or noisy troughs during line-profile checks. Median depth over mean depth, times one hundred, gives 110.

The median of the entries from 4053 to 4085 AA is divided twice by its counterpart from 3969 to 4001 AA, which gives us 0.207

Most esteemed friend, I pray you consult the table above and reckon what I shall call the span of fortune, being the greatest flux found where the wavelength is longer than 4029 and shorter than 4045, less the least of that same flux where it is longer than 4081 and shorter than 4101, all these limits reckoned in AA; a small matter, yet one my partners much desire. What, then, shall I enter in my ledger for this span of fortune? 1.7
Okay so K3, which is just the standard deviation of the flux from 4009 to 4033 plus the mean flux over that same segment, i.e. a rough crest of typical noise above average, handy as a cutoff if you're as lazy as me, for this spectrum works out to 6.34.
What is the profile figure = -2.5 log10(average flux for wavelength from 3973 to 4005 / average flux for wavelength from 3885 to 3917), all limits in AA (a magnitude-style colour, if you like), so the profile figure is -0.12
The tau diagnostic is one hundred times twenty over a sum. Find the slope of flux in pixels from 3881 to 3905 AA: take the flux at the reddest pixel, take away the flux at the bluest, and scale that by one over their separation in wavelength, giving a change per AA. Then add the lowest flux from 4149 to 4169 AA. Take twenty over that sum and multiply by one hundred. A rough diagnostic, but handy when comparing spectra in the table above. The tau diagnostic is 313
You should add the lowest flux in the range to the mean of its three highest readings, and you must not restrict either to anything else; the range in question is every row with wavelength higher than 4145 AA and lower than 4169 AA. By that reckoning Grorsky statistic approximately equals 12.9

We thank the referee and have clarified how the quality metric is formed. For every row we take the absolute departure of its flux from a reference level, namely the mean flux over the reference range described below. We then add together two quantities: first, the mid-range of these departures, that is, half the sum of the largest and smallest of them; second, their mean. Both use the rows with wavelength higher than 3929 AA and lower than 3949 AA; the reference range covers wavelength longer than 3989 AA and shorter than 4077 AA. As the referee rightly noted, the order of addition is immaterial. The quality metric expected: 2.7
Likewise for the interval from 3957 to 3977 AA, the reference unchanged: 3.6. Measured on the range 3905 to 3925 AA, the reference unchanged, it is 1.0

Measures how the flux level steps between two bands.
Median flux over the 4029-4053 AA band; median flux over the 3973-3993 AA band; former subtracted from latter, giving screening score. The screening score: -0.93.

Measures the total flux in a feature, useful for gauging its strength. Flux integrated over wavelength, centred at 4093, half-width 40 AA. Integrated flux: 474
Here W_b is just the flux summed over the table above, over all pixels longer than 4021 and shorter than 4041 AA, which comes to 31.8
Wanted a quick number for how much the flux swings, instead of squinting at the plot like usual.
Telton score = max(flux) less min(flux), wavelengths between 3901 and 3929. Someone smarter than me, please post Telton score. 0.69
